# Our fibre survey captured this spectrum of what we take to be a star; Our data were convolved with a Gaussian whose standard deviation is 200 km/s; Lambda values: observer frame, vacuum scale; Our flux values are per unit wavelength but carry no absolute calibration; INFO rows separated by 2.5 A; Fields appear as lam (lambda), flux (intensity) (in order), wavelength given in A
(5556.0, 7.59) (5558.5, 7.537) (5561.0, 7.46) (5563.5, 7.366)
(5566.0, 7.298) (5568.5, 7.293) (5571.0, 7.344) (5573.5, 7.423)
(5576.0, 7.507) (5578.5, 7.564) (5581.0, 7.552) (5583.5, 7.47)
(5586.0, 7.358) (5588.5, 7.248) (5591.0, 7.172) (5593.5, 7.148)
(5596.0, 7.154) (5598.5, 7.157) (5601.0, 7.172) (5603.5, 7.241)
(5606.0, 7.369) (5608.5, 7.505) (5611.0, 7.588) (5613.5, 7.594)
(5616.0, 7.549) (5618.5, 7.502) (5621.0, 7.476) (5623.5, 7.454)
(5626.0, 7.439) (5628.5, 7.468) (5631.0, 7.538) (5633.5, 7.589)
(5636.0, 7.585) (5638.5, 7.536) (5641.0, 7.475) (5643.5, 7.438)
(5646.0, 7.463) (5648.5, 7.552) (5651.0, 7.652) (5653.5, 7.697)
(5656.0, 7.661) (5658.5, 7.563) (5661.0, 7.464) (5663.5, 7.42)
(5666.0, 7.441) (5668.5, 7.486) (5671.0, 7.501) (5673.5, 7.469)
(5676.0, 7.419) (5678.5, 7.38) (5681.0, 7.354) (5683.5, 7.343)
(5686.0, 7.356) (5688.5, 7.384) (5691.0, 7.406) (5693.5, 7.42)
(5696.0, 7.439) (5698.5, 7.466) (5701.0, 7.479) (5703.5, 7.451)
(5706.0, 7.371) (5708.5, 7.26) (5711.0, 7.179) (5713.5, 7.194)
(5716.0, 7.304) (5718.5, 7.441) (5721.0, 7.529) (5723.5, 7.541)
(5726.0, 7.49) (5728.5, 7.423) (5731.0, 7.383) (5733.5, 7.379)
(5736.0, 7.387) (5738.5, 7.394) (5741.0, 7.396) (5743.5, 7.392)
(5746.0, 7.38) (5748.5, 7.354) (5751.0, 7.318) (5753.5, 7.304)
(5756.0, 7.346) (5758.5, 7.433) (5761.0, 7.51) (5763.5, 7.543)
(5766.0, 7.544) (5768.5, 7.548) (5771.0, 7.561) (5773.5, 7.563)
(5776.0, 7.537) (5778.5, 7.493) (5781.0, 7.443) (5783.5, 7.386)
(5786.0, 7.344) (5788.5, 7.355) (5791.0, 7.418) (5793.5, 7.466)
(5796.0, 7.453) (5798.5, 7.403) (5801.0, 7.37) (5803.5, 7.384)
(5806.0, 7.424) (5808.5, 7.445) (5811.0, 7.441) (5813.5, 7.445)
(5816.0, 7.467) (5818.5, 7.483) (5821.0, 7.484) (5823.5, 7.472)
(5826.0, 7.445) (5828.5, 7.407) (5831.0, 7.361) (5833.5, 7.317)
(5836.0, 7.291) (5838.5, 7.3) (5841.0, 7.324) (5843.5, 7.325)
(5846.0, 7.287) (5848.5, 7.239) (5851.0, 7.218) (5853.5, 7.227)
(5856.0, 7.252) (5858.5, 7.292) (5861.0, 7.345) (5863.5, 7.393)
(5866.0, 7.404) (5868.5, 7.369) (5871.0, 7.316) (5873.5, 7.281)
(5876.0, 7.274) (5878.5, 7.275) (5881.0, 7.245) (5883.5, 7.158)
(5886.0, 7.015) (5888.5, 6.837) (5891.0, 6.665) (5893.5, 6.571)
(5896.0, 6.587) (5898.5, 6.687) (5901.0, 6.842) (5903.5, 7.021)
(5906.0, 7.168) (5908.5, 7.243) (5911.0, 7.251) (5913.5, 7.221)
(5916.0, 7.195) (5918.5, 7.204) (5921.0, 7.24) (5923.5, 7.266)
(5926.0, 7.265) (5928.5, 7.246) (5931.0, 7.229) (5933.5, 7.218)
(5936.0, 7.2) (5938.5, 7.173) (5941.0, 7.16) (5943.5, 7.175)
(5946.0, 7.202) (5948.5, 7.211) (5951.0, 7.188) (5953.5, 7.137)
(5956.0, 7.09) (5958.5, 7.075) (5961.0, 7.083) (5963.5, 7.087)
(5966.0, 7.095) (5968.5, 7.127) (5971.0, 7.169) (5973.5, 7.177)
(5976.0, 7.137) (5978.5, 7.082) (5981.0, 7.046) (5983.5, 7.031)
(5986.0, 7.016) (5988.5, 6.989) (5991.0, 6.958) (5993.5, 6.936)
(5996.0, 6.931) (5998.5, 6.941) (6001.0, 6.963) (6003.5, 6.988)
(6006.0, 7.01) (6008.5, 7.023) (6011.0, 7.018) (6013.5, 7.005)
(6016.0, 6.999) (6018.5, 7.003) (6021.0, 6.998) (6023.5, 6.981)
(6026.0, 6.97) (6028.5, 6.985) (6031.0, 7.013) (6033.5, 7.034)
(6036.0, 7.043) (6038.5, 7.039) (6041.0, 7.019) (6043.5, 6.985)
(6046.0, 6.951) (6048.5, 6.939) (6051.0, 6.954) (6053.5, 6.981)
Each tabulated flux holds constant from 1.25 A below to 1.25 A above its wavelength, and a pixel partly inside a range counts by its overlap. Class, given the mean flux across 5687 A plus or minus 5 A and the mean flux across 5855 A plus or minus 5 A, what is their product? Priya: 53.4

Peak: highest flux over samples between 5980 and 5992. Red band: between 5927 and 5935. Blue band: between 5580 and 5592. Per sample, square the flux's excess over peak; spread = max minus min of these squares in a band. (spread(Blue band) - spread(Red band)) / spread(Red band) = 22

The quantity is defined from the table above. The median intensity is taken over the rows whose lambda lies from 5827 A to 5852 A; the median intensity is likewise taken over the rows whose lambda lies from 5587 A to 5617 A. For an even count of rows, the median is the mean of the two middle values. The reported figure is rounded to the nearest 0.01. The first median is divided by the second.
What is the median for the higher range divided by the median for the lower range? 1.01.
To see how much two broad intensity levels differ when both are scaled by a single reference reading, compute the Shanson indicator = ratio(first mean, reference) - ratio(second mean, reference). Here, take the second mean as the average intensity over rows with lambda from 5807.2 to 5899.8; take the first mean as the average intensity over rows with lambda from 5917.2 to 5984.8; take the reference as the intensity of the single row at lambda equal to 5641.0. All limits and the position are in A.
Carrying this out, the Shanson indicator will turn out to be -0.011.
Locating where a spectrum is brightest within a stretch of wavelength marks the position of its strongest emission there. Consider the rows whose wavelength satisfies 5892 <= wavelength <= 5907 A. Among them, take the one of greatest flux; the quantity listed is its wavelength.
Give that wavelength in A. 5906.0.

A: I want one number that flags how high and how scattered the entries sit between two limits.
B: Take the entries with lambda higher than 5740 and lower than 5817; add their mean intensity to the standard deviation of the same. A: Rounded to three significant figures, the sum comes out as 7.51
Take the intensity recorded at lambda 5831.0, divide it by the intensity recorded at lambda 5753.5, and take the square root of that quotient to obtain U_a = 1.00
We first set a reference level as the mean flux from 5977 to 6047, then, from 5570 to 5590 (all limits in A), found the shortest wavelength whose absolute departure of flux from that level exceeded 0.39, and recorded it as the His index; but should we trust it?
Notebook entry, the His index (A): 5573.5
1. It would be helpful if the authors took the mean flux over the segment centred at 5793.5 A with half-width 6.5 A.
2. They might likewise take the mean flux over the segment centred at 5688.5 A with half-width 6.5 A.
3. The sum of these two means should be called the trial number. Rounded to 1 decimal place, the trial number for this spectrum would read 14.8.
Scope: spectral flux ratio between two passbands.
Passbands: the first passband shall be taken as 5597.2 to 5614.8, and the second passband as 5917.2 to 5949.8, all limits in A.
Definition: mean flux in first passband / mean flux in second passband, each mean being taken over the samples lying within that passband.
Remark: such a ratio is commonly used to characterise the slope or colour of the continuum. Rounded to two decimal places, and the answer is 1.02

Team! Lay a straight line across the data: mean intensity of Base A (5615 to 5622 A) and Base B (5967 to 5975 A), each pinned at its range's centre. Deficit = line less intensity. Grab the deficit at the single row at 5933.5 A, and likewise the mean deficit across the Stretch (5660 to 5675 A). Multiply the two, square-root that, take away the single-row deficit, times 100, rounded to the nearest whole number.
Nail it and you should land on 3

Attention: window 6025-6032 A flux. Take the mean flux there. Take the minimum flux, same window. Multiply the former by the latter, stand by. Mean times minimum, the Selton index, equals 48.7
